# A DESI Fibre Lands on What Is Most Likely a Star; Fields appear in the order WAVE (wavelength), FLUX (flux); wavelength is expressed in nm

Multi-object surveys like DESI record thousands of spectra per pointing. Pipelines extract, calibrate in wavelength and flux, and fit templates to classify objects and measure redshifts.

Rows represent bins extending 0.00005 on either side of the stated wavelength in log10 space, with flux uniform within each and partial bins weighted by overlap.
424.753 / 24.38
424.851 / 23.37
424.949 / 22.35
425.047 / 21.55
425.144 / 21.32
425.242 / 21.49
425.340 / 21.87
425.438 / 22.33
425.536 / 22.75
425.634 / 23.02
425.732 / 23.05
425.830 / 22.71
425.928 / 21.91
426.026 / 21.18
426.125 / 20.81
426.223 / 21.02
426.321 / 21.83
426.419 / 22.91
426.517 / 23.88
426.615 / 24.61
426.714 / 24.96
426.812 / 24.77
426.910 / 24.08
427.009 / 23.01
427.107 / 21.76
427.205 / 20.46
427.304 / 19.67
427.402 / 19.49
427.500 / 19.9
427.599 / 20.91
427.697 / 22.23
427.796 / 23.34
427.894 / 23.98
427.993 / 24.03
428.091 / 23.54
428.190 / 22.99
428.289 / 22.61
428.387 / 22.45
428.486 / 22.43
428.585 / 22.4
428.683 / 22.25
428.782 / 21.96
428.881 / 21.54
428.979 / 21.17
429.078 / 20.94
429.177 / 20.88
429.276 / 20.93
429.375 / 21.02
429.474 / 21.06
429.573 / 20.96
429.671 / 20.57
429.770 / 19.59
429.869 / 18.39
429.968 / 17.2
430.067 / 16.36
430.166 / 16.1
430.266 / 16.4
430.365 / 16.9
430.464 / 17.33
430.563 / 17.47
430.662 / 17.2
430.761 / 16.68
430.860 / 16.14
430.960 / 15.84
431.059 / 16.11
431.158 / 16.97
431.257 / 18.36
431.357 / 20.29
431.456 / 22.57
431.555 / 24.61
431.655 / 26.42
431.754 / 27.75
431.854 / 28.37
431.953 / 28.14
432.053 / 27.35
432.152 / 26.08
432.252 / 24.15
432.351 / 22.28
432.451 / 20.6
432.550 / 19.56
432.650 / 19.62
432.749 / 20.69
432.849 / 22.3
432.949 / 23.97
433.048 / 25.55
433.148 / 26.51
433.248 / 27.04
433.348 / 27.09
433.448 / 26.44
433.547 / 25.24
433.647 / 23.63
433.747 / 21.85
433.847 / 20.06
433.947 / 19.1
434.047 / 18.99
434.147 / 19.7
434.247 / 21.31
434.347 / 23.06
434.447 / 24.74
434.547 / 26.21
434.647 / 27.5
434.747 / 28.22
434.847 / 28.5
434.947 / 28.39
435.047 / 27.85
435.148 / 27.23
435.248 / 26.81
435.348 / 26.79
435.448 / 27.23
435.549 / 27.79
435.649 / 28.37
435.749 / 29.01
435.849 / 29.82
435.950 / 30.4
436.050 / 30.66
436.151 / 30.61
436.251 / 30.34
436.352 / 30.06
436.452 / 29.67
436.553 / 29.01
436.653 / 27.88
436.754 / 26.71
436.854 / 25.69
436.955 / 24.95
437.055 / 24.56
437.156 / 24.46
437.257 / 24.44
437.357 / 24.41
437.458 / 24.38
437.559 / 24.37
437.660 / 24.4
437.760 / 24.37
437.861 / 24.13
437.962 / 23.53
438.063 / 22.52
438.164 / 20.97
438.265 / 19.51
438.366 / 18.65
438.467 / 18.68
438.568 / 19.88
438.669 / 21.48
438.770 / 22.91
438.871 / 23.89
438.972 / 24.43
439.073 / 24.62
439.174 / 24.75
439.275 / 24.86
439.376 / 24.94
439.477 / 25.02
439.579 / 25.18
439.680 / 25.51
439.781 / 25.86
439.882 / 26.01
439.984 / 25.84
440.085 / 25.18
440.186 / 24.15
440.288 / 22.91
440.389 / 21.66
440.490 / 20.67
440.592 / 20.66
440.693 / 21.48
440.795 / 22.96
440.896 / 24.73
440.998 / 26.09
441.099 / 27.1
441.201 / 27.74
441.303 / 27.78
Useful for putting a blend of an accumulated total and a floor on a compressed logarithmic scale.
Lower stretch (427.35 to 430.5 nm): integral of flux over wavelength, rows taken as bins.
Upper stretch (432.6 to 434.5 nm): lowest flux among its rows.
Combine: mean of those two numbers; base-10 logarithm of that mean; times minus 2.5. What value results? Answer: -4.1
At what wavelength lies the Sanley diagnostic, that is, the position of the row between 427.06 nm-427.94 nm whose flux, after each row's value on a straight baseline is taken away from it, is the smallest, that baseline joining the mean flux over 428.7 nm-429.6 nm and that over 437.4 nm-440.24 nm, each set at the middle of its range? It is 427.402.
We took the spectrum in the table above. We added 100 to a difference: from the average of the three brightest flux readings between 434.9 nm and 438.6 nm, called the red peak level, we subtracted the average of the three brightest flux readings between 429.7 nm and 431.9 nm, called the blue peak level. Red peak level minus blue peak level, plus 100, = 103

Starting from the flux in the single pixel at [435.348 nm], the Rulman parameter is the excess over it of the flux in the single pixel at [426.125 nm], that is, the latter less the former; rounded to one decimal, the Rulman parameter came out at -6.0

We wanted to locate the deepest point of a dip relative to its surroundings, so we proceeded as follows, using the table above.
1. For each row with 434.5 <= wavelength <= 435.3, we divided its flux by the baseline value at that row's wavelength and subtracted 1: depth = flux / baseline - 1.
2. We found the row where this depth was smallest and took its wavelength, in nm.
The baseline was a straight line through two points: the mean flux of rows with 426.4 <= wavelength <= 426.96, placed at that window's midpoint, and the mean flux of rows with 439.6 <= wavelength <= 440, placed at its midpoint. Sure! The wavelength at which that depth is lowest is 434.547 nm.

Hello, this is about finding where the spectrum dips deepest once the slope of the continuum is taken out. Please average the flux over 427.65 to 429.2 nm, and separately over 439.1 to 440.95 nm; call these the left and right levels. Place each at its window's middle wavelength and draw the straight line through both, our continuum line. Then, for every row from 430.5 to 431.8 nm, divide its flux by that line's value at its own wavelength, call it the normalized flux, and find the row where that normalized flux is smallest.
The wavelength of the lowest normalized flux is 430.960 nm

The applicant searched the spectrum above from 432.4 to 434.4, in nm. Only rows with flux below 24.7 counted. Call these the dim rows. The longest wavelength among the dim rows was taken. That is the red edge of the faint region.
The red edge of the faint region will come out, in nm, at 434.347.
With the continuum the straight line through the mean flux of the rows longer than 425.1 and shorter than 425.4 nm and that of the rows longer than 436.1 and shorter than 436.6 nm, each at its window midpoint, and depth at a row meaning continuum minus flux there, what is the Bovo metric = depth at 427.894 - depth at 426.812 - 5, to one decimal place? -3.4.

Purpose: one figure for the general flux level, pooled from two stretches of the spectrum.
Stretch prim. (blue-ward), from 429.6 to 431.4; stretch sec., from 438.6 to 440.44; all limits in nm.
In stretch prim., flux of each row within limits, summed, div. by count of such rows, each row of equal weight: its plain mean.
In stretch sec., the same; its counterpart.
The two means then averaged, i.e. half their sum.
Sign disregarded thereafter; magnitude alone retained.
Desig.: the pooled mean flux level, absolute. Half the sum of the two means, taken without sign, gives 20.9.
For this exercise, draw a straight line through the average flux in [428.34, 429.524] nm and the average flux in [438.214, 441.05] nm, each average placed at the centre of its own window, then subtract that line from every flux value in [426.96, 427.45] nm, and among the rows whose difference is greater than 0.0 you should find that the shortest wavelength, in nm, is 427.009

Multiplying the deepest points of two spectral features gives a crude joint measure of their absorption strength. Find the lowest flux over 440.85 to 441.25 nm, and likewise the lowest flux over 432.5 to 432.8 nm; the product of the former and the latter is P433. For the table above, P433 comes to 484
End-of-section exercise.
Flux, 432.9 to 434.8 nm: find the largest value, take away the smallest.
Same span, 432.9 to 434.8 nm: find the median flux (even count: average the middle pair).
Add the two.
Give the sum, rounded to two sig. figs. 34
